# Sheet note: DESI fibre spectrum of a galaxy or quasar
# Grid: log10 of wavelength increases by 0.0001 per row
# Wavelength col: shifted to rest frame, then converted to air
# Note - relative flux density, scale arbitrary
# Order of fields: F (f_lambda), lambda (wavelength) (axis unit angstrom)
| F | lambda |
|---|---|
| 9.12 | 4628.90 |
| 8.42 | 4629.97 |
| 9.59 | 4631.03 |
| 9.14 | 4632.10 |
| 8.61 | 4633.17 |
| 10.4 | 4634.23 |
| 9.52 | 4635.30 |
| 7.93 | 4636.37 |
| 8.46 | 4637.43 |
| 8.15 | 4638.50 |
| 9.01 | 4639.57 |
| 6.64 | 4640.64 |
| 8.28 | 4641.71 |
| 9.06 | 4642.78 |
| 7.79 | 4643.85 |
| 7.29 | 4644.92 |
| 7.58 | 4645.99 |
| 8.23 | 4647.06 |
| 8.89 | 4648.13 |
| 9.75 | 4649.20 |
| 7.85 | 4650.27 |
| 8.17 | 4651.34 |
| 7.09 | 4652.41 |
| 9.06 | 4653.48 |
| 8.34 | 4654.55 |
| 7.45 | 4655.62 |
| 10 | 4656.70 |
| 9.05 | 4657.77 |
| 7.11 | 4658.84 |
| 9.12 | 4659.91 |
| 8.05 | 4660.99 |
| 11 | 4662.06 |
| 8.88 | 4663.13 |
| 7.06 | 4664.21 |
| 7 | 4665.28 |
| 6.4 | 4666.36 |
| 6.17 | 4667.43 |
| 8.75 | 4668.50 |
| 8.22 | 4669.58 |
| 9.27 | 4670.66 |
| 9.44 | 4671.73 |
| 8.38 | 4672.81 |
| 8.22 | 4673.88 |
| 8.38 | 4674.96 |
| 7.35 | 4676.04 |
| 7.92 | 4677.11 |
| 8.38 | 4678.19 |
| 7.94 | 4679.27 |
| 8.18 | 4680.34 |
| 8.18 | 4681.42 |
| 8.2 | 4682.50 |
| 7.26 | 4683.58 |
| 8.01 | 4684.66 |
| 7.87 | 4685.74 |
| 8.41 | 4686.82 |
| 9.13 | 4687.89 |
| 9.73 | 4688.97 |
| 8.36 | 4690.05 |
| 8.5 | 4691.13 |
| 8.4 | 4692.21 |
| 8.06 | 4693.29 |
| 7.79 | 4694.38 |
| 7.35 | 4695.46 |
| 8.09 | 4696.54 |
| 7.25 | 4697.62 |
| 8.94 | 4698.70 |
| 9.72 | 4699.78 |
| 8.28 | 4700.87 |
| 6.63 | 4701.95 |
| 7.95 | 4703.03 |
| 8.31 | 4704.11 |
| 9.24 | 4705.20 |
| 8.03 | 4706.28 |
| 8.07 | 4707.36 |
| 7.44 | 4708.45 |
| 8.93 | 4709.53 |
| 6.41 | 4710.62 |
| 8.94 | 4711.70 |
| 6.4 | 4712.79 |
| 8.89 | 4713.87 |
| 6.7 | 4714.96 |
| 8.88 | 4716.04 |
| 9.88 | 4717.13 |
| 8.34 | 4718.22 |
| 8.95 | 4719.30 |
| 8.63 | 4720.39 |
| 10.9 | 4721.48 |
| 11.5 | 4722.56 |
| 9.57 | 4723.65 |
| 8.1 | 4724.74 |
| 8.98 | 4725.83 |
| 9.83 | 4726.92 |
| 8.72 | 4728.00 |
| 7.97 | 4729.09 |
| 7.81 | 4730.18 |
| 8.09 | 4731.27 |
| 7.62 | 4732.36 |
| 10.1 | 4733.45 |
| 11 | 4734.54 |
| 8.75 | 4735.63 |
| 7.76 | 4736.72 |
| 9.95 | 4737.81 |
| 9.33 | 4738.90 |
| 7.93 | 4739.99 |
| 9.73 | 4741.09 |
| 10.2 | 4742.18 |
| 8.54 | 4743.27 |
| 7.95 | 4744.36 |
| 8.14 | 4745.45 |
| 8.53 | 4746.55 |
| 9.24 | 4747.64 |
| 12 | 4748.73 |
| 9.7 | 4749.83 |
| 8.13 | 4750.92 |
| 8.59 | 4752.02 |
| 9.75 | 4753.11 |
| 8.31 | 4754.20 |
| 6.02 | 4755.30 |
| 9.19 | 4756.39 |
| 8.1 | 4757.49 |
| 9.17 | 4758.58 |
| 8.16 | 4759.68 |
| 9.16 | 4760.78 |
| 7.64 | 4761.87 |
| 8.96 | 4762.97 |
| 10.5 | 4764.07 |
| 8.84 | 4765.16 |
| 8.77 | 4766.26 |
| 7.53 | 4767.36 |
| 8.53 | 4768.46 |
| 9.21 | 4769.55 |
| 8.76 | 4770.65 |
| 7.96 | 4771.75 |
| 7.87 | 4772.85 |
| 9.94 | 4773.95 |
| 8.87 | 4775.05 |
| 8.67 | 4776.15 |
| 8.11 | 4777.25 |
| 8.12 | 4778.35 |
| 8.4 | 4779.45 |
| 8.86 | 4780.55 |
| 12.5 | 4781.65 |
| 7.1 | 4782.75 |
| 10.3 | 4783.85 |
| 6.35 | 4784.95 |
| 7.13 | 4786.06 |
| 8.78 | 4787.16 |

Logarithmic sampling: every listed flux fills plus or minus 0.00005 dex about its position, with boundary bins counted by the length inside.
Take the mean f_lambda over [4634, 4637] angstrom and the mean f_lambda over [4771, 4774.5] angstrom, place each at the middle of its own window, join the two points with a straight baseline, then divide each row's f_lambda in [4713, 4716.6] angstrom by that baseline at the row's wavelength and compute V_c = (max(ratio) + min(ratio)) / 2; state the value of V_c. 0.88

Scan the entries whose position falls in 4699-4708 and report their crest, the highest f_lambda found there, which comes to 9.72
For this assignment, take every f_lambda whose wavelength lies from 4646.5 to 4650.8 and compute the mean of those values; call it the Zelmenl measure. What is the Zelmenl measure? 8.68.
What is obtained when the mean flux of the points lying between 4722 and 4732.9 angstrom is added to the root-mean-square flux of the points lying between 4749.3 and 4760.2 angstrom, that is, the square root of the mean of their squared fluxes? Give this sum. 17.4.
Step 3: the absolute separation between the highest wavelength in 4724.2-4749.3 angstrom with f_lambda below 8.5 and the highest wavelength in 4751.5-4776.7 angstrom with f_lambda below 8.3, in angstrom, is 27.4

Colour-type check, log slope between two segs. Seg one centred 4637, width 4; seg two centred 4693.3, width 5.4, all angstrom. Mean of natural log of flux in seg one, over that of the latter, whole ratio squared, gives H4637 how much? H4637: 1.06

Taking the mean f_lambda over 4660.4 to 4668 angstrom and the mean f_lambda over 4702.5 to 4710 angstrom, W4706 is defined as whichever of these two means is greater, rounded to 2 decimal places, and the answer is 8.28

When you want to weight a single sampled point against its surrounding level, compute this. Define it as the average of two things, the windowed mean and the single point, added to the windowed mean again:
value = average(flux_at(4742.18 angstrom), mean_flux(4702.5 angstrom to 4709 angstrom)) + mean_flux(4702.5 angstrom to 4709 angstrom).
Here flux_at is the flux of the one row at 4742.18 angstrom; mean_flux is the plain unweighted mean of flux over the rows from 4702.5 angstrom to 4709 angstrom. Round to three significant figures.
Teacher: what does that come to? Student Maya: 17.4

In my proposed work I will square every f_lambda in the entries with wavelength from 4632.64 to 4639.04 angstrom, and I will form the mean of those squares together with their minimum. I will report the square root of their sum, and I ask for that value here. 11.9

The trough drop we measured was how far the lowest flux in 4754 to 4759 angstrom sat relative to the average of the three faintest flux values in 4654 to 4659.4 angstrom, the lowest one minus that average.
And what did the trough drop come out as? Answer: -1.6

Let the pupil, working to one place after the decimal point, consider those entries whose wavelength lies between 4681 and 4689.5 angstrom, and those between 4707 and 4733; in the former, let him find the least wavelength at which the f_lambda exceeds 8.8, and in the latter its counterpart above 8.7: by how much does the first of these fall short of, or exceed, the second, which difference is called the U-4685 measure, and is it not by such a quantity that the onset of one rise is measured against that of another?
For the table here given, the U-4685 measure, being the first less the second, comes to -21.6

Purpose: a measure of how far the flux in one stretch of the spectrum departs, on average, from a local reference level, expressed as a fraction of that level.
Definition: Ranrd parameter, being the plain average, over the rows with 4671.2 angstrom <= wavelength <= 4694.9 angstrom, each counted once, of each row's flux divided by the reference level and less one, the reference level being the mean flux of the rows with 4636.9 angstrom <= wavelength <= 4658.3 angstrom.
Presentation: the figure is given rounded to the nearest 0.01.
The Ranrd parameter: 0.00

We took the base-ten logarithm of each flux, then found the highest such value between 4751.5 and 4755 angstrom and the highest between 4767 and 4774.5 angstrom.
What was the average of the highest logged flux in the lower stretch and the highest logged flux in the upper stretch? 0.99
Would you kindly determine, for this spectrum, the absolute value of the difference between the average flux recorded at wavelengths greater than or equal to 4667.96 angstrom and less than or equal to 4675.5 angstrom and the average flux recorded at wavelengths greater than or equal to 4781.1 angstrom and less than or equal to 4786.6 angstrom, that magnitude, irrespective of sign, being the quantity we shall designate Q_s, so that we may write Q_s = 0.01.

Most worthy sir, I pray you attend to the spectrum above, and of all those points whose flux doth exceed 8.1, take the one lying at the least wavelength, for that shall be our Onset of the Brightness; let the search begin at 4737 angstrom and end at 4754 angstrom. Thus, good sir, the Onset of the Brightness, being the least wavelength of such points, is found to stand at 4737.81 angstrom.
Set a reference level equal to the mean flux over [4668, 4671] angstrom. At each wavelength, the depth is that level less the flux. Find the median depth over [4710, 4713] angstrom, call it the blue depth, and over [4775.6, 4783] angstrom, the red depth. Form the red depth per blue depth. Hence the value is 0.1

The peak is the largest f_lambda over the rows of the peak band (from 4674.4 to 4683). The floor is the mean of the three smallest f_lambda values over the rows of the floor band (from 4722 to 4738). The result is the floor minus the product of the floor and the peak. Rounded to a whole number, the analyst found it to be -57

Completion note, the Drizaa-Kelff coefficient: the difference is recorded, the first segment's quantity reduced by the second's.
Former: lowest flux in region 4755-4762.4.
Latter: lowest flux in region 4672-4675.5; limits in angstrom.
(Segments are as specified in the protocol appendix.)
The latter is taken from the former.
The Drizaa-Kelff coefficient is -2.2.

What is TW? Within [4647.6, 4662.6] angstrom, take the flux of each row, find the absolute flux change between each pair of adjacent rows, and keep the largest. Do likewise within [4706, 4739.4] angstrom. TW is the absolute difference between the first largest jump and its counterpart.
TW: 0.41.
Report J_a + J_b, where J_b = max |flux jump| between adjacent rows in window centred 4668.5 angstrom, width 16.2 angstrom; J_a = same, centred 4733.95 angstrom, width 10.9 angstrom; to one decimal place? 5.4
